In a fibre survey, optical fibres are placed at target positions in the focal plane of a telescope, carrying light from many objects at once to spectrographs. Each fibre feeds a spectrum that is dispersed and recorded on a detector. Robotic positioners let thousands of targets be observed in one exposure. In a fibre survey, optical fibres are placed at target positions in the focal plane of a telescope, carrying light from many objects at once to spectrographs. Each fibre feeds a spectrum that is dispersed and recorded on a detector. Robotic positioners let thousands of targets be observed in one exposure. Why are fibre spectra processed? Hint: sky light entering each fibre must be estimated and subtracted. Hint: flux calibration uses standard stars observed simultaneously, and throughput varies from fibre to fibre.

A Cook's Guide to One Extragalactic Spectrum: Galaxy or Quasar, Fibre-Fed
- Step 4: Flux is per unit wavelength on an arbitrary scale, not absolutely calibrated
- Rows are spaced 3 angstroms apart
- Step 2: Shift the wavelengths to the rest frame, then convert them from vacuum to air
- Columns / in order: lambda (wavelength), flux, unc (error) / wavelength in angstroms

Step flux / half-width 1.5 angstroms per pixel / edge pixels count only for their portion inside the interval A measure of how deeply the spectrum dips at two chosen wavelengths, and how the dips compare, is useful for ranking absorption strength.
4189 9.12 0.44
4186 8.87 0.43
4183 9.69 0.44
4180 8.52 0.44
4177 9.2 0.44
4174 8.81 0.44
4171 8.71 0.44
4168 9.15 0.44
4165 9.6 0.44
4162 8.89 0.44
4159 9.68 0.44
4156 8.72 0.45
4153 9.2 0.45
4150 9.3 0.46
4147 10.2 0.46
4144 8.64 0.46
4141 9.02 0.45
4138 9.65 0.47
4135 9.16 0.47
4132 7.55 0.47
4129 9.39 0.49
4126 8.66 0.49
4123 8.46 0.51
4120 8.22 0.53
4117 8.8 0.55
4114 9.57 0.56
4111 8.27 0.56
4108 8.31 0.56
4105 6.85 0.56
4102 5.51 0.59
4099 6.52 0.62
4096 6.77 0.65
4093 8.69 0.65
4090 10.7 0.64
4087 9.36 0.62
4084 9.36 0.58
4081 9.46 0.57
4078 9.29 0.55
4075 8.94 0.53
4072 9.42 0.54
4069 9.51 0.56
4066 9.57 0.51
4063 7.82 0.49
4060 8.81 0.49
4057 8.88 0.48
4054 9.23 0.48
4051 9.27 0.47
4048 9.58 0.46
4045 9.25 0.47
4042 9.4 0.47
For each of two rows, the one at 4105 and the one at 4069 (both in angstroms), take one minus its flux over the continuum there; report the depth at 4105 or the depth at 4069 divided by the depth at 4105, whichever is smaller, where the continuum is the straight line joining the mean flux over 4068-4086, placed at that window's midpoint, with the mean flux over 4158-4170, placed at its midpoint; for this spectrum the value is -0.07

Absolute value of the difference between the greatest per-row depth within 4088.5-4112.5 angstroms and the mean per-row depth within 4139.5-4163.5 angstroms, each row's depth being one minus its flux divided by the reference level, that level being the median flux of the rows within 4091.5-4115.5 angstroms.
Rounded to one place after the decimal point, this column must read 0.5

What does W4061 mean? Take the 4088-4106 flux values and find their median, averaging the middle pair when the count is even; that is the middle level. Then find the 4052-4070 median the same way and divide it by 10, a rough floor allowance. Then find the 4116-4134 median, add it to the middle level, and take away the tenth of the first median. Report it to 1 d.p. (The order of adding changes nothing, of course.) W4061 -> 14.5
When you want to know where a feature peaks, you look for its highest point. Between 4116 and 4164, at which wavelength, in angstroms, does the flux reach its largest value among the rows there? 4147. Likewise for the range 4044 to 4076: 4048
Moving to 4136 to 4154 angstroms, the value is 4147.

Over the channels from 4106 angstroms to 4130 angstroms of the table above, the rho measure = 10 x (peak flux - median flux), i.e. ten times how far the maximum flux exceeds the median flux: 10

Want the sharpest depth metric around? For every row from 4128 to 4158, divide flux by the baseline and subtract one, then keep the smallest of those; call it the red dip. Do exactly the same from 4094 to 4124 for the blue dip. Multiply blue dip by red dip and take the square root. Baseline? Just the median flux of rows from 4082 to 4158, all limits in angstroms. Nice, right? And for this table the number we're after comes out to 0.22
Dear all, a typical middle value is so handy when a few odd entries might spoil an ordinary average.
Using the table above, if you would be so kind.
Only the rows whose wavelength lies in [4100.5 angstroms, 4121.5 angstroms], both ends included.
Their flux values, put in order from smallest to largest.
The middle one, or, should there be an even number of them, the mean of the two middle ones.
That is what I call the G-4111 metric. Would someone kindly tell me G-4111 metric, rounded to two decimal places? 8.27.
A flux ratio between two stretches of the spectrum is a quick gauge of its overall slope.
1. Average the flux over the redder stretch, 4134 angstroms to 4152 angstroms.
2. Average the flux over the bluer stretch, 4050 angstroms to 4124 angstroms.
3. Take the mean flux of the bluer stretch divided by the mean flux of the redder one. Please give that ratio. 0.92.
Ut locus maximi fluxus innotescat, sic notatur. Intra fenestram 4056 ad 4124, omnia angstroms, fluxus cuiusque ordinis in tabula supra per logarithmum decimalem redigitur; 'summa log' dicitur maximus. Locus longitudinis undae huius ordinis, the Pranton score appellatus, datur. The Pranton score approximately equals 4090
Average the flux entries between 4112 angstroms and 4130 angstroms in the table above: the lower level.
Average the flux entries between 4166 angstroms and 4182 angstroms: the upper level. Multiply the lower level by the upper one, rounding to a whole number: 79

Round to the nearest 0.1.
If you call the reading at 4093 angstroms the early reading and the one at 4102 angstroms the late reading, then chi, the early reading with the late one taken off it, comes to 3.2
